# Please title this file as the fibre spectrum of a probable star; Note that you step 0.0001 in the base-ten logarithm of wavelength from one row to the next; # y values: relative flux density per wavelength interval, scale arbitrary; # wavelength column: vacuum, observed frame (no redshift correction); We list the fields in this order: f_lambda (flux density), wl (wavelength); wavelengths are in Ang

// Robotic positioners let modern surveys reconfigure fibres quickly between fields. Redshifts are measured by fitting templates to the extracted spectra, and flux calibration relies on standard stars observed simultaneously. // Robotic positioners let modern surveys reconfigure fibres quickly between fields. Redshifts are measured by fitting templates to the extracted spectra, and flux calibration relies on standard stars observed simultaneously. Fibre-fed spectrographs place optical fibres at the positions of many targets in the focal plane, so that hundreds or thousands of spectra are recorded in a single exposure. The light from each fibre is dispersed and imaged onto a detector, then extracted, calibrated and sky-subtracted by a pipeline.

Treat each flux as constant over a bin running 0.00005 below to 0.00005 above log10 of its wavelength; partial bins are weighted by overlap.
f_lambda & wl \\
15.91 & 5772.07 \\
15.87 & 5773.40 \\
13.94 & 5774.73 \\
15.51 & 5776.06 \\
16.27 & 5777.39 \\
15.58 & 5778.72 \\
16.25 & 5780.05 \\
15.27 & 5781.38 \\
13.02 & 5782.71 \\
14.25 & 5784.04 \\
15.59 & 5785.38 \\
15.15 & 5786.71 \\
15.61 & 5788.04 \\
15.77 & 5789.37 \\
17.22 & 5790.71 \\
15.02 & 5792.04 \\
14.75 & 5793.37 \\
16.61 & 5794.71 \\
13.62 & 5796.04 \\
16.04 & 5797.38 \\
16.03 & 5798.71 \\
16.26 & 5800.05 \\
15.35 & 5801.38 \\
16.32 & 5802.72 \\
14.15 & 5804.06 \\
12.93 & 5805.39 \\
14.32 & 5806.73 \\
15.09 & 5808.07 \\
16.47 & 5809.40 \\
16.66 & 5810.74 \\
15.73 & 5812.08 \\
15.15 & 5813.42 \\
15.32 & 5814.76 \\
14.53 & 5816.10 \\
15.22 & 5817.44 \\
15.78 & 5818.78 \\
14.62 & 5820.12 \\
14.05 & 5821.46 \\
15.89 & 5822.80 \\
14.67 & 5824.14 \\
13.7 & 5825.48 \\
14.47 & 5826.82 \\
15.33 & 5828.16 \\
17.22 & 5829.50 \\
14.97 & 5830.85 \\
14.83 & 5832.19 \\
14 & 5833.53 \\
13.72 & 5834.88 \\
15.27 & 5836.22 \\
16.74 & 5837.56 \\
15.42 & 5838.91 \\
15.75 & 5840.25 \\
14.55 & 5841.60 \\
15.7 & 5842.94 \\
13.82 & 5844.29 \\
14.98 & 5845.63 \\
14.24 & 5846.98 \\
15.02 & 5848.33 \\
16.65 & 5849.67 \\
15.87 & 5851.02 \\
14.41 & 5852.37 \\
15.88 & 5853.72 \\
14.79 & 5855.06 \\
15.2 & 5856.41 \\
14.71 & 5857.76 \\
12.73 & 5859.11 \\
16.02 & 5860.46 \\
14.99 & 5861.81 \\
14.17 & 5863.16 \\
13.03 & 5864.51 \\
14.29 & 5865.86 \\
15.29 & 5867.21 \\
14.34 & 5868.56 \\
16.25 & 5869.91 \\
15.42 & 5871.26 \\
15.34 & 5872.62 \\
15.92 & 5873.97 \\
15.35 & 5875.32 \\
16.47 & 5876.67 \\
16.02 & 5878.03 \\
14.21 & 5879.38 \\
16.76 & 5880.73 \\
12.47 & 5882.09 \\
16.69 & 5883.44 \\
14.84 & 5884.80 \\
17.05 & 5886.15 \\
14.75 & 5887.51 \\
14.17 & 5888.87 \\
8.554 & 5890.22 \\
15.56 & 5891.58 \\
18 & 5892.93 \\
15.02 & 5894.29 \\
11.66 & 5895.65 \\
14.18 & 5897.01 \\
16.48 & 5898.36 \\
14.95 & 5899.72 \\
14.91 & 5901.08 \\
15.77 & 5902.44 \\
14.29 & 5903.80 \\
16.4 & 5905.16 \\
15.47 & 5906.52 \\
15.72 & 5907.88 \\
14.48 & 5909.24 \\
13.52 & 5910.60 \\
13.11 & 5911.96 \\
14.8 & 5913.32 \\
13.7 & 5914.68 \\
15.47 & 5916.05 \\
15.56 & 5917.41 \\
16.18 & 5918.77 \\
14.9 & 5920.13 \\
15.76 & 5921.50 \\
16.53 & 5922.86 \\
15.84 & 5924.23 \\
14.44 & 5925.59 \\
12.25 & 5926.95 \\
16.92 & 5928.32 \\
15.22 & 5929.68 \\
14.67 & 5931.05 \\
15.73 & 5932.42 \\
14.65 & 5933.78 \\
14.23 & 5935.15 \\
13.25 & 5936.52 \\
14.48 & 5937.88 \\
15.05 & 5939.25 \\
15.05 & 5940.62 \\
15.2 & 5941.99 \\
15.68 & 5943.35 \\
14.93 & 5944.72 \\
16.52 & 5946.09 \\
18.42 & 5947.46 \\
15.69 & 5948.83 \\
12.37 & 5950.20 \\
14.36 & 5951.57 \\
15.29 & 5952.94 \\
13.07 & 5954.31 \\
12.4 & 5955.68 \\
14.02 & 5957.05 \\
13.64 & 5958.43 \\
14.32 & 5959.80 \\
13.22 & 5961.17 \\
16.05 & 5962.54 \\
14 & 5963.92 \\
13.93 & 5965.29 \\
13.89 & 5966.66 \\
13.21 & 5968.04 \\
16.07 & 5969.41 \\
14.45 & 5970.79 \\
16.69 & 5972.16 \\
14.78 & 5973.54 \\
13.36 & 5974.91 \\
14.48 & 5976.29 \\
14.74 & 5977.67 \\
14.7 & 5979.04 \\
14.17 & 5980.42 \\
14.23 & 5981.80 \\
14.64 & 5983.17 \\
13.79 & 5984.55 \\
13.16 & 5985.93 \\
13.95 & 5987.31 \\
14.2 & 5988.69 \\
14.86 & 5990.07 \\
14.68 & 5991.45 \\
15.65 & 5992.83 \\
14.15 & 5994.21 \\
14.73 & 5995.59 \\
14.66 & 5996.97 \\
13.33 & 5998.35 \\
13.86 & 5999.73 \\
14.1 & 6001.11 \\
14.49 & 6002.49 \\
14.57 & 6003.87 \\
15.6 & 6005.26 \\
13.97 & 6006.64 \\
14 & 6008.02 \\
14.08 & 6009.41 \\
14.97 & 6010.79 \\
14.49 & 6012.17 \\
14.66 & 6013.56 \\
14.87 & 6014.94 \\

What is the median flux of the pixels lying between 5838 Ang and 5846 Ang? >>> 15.2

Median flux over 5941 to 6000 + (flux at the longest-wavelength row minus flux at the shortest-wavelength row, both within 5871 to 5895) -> 14.0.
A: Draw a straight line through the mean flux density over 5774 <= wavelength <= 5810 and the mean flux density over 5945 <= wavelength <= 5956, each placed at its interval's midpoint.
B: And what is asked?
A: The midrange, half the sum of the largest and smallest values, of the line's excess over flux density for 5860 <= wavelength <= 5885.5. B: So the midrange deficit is 0.4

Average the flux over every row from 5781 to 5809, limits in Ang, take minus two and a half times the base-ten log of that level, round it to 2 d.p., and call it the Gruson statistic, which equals -2.95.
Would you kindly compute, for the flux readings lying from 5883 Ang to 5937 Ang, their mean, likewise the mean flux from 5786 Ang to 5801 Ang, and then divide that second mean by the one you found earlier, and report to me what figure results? 1.05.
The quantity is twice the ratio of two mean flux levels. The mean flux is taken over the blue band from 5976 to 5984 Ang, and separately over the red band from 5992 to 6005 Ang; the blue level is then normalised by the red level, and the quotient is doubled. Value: 2.01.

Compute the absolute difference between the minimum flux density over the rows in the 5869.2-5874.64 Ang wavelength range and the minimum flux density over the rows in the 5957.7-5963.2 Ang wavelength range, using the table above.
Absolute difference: 2.1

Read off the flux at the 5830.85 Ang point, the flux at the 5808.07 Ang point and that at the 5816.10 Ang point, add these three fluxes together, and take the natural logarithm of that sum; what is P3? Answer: 3.798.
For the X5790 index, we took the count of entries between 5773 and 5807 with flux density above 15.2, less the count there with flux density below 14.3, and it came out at 10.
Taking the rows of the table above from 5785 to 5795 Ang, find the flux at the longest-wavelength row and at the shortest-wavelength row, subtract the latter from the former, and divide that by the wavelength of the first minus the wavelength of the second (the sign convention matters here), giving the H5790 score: 0.11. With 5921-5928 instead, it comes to -0.64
